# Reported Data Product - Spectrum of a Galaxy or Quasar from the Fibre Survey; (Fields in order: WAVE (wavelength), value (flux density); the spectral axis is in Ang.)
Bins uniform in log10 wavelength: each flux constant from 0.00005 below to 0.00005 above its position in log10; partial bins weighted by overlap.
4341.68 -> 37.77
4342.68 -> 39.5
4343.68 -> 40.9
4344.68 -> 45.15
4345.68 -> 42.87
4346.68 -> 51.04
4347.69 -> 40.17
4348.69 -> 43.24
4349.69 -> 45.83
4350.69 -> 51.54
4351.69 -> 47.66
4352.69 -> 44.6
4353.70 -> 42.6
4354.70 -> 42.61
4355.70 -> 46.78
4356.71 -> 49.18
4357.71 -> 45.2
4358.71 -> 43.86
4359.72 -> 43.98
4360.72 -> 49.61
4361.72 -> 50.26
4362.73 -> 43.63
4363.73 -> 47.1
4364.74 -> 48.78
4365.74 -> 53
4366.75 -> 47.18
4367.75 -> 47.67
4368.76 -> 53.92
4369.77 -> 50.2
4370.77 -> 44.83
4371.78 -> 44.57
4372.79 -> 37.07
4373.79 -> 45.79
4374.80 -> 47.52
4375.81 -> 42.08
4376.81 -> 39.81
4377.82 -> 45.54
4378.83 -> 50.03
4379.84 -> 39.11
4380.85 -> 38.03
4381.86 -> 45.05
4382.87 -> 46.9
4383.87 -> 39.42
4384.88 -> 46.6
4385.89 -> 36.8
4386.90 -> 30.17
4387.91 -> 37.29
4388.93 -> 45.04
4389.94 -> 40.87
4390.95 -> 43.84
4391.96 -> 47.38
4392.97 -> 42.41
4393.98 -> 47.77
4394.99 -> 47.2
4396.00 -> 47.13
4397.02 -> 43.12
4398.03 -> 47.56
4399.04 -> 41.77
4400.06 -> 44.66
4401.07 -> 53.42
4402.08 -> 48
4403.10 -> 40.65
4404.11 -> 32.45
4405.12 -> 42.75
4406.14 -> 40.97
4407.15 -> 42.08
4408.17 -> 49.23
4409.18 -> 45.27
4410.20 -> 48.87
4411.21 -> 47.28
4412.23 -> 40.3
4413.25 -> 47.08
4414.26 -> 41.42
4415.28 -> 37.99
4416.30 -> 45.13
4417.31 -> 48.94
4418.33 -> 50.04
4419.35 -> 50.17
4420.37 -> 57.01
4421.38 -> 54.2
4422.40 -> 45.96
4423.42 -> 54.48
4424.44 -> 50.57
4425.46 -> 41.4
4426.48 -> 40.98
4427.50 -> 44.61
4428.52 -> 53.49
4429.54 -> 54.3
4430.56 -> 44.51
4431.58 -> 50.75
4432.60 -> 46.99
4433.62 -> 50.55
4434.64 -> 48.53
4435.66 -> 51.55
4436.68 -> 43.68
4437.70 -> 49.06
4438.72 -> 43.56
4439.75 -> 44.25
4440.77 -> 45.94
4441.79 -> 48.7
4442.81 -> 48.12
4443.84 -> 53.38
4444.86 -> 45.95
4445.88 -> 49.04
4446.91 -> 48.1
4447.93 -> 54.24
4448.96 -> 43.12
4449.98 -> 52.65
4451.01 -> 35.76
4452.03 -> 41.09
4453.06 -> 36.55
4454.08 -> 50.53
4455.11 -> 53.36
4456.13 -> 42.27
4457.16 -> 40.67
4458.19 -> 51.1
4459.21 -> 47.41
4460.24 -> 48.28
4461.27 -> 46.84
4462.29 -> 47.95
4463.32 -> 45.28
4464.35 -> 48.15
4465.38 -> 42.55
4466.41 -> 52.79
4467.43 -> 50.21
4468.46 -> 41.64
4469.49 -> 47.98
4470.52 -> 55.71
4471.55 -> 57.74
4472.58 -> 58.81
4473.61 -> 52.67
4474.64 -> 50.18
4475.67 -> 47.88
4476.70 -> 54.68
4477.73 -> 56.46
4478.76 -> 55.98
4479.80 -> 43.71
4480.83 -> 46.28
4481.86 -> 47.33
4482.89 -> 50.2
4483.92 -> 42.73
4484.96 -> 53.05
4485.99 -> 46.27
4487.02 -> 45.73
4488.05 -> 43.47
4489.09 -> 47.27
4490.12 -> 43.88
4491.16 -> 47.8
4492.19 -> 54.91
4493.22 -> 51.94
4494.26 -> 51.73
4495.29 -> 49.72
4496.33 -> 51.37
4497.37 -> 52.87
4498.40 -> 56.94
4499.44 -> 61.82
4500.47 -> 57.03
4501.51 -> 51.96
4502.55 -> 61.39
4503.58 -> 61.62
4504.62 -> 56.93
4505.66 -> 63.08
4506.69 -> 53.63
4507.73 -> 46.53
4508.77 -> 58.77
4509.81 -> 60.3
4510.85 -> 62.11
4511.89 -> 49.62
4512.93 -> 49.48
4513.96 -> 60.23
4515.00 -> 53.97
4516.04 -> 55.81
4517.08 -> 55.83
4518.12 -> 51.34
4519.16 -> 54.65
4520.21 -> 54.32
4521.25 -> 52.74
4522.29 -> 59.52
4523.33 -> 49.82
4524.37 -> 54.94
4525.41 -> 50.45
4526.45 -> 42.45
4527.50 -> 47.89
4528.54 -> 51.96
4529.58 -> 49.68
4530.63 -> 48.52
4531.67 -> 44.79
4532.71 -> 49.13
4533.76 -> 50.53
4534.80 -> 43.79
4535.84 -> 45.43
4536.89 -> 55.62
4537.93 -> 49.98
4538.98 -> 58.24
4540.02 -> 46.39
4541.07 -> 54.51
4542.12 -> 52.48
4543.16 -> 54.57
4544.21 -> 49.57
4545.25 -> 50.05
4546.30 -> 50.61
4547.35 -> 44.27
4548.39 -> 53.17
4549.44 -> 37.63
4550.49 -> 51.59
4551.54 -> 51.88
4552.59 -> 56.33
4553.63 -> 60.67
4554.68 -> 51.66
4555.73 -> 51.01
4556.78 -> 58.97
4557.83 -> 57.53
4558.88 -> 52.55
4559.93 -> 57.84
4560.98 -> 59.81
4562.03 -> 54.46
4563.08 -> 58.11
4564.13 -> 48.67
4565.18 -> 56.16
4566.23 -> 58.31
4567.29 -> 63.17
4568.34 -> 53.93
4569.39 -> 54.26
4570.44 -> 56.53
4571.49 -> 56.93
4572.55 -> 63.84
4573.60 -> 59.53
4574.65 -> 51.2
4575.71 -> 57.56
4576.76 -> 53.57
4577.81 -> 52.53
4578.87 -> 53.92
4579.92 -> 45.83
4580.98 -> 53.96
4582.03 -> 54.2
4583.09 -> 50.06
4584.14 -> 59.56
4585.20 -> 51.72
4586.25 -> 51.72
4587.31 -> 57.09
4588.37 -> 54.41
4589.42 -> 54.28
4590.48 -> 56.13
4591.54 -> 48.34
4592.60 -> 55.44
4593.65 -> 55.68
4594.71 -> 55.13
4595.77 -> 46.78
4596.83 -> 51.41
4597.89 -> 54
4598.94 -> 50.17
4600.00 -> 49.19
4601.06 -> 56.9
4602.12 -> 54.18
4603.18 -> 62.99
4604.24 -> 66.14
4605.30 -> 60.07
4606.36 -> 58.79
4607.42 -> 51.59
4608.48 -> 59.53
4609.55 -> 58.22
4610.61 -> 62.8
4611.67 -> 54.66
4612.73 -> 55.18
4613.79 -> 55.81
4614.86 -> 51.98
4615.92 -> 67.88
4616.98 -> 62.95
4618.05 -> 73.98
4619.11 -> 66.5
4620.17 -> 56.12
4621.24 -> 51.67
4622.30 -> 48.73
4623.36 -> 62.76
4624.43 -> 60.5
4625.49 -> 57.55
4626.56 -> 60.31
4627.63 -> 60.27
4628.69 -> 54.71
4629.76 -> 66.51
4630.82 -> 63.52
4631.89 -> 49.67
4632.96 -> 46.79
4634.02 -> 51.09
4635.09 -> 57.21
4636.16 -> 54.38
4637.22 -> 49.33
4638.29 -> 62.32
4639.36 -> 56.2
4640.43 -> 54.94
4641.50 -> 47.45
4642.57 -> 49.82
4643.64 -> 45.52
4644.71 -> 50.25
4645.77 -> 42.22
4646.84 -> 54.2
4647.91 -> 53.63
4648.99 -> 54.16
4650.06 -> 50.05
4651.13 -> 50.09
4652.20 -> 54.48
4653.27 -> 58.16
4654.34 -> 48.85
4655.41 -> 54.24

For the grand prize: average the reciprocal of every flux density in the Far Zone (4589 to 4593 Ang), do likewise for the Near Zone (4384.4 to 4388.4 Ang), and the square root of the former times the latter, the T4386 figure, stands 0.0226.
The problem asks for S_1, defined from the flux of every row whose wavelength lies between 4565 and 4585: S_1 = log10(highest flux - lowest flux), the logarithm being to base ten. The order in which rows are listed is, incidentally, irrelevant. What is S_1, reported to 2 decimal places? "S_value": 1.26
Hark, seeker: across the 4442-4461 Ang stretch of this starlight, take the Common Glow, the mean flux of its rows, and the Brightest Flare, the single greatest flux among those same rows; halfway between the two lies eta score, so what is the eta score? 50.5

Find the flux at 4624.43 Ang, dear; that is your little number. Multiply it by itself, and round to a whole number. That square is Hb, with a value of 3660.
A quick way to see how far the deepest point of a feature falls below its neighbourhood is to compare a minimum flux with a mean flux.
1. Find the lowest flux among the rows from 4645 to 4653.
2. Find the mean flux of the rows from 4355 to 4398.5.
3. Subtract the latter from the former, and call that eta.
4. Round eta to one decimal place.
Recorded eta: -2.6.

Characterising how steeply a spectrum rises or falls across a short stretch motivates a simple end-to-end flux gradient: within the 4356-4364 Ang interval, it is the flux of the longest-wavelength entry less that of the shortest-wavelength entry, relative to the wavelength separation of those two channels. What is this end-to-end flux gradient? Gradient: -0.30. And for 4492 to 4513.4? -0.26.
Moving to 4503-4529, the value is -0.39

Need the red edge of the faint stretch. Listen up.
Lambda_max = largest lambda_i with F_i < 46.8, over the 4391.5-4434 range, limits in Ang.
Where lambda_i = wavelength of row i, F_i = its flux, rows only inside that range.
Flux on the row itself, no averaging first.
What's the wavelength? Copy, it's 4430.56 Ang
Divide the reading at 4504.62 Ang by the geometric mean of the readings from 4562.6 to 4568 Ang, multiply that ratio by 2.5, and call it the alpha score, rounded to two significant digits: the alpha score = 2.5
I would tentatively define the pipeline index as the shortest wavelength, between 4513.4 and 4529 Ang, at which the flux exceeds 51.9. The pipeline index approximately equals 4513.96 Ang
